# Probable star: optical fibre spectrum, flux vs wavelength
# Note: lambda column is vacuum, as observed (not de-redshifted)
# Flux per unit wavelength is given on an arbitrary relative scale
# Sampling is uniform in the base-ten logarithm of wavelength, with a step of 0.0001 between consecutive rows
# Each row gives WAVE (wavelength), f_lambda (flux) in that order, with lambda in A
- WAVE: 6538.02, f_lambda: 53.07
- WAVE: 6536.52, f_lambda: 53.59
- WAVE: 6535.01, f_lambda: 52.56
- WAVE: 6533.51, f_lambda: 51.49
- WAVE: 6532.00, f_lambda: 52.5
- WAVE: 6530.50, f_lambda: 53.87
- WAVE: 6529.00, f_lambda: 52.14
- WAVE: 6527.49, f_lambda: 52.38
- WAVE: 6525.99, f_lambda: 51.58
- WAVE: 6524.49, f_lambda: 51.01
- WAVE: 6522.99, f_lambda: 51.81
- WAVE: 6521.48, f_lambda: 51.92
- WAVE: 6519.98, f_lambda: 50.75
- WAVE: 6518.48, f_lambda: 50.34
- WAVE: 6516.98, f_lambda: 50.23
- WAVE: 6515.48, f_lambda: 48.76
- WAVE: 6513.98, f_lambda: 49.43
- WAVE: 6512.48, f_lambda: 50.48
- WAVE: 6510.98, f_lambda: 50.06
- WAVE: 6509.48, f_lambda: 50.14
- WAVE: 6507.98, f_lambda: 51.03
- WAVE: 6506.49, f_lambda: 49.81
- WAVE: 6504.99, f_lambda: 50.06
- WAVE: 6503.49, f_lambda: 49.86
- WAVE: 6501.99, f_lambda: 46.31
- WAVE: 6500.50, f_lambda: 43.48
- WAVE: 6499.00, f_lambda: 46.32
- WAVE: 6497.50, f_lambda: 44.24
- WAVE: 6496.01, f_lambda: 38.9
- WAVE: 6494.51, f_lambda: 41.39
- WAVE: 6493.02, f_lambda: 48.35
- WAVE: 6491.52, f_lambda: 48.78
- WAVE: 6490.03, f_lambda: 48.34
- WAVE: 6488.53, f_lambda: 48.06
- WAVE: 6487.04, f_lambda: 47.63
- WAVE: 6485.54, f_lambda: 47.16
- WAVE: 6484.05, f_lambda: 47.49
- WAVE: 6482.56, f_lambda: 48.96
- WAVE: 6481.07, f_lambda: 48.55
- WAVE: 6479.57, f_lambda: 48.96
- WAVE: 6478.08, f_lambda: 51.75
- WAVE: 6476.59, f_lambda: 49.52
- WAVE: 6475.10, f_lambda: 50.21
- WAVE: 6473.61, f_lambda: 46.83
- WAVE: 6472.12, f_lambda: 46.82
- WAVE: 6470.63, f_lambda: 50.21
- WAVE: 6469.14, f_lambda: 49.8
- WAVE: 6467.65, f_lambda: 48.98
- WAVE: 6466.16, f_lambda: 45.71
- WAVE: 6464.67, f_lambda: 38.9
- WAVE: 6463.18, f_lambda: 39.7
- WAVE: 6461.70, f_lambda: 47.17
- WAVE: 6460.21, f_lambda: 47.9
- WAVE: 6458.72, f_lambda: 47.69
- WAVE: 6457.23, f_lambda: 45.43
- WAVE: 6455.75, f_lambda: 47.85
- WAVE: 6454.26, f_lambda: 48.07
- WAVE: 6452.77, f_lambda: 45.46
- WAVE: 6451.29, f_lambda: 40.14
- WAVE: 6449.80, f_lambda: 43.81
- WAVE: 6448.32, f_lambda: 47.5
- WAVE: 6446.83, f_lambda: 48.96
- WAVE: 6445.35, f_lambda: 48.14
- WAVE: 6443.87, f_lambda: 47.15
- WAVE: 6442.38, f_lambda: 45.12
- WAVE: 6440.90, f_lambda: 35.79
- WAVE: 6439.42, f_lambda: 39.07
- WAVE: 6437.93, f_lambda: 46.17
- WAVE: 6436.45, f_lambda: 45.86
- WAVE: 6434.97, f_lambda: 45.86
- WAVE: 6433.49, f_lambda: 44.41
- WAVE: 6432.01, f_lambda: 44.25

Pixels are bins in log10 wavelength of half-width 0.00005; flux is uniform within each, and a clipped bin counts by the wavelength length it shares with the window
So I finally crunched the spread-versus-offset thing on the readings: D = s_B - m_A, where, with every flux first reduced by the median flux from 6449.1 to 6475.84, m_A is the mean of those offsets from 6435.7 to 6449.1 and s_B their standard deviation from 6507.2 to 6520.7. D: 2.8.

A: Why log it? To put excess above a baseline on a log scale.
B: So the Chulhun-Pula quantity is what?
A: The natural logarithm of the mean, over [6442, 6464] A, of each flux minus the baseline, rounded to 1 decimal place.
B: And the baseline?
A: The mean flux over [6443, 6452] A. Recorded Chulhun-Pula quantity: -2.9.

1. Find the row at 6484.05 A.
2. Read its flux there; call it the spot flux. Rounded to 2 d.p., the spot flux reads 47.49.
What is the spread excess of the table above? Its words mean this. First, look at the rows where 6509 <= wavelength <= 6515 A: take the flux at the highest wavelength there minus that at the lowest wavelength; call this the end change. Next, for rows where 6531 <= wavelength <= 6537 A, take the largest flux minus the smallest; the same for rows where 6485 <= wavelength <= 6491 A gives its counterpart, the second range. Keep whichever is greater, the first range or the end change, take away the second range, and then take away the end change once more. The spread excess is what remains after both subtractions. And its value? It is 1.6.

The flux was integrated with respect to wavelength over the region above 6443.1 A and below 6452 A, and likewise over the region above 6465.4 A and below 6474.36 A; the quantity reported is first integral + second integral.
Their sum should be 839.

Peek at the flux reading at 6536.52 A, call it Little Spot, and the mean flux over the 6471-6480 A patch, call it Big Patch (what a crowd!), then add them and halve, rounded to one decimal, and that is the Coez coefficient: 51.3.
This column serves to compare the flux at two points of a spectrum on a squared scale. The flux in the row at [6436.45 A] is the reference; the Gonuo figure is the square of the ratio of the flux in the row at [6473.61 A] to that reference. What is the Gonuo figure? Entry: 1.04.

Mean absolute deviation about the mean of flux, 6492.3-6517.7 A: 2.9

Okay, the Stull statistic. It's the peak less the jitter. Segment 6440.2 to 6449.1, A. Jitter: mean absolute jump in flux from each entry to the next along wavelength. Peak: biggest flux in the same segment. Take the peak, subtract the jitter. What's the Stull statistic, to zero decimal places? 46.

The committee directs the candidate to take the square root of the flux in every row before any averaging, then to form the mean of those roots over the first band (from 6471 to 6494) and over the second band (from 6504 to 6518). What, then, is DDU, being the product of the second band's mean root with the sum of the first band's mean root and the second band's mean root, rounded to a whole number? 99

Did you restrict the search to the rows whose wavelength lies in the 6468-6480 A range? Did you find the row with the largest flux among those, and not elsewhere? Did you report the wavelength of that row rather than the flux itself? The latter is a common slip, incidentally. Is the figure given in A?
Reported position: 6478.08 A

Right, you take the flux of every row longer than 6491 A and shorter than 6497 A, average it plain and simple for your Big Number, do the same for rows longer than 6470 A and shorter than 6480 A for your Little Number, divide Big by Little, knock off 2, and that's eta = -1.10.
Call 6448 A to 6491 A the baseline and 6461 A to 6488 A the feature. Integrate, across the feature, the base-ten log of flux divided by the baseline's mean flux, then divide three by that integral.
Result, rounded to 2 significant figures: 42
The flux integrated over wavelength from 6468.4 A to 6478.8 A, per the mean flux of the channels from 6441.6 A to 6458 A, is 11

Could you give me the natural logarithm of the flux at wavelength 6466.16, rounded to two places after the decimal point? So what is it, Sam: 3.82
